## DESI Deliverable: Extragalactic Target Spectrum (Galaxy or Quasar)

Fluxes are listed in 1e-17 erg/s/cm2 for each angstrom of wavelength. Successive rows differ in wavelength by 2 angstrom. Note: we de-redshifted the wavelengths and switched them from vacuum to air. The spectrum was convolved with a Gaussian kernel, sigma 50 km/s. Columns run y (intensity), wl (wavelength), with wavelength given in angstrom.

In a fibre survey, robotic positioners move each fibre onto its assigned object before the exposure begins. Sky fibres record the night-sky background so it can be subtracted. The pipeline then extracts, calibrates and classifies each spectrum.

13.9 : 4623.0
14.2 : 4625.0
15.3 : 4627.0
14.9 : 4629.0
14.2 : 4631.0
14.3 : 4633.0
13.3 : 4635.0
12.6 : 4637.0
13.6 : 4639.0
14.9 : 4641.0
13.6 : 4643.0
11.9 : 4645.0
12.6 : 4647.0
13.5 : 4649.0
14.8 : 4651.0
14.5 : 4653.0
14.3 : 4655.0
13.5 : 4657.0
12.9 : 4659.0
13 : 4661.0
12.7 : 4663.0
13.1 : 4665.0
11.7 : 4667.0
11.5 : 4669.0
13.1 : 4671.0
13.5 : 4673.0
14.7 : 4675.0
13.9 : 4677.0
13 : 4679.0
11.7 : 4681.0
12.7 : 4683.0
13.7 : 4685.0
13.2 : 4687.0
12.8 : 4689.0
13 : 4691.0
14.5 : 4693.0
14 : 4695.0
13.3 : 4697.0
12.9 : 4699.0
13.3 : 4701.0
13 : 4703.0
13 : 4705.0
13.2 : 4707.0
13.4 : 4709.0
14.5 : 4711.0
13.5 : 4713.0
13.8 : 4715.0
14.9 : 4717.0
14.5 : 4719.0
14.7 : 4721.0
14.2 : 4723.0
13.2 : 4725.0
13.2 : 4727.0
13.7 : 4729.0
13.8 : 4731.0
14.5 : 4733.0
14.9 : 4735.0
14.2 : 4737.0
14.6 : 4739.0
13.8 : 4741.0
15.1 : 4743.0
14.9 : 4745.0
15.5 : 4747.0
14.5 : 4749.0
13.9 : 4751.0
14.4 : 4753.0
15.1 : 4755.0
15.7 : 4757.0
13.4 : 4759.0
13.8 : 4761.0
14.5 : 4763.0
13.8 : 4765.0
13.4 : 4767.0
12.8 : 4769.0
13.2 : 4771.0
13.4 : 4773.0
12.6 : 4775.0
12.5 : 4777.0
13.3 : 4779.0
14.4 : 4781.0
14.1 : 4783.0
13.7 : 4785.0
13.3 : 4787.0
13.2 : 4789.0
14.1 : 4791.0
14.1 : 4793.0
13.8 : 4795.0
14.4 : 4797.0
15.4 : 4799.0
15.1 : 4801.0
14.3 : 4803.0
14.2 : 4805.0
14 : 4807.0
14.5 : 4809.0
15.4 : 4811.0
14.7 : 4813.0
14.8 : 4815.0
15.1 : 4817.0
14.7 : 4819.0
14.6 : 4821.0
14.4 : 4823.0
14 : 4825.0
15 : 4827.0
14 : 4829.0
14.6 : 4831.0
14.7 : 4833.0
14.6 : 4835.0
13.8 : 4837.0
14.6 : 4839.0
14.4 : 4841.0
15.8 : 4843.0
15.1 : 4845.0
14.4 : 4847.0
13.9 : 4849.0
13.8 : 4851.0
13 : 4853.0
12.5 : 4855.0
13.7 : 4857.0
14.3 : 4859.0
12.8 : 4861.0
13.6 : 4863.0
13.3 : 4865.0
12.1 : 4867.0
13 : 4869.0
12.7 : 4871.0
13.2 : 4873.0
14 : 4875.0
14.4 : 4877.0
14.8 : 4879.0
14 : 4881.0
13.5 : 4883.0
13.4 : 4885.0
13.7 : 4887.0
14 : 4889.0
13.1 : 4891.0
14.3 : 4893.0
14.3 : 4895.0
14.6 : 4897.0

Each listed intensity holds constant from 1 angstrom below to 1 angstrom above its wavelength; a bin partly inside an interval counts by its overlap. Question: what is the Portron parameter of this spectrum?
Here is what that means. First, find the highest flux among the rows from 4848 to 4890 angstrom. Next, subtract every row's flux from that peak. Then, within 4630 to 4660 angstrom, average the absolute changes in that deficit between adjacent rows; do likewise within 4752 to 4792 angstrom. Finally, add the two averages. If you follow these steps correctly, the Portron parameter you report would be 1.48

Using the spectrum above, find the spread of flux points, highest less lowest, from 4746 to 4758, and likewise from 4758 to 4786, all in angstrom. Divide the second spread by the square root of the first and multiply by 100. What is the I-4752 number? 149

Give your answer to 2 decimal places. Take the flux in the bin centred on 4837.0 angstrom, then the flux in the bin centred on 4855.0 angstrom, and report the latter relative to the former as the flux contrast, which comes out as 0.91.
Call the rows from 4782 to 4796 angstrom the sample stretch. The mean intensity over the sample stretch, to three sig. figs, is 13.8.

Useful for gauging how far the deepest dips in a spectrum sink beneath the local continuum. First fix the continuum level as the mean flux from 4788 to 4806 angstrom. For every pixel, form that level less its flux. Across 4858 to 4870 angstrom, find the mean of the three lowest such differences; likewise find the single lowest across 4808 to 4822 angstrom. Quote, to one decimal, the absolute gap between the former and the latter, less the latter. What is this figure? 2.8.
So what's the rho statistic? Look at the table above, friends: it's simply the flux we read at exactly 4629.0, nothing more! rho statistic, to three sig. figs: 14.9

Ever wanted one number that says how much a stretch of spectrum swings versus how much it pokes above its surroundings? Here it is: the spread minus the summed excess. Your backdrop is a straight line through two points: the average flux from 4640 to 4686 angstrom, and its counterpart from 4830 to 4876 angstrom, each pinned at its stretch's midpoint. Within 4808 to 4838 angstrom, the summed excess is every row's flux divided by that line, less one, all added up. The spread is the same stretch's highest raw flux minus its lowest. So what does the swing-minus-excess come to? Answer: 0.7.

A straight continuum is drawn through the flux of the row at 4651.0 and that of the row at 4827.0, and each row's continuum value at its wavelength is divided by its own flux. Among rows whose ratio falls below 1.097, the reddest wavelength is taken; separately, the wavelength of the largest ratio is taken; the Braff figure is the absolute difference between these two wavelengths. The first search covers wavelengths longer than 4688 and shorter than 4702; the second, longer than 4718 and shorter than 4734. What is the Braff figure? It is 32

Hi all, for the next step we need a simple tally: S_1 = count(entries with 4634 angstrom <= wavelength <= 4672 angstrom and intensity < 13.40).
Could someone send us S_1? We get 11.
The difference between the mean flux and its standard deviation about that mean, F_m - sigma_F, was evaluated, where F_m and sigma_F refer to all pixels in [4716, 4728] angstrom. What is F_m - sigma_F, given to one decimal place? 13.4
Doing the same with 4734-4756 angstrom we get 14.1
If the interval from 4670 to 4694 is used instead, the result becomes 12.5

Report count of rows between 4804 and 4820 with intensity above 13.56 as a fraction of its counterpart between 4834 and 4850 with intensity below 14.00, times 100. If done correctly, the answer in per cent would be 400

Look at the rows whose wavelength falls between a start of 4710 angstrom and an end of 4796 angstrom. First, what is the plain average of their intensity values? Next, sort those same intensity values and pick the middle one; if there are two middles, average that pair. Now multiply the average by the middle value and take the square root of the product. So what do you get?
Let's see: 14.0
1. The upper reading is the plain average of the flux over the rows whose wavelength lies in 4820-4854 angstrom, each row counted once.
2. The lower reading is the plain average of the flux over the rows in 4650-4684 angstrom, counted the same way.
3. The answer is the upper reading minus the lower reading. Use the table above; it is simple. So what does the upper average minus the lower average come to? 1.2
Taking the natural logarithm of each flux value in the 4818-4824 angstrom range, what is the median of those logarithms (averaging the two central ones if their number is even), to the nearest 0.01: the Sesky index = 2.68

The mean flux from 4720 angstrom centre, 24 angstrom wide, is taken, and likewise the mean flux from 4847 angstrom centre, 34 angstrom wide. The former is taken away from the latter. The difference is 0.14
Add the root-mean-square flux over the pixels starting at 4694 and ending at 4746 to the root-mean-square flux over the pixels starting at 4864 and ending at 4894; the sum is 27.5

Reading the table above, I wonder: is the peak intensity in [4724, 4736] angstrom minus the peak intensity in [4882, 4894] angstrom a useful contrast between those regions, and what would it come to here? 0.6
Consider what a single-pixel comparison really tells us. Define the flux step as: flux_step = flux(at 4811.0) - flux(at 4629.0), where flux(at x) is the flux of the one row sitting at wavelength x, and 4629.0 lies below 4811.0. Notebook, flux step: 0.5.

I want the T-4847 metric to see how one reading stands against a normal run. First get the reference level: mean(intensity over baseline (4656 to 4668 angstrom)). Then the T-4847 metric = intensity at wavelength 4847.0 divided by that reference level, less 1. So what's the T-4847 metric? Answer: 0.12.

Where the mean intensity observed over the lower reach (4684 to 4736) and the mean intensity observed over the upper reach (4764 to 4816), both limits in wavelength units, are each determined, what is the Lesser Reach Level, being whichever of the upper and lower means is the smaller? 13.7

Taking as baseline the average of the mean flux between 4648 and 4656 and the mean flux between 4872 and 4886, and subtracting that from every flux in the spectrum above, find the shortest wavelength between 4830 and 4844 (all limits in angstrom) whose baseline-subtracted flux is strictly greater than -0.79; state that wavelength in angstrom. 4831.0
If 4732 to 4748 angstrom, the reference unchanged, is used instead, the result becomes 4733.0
